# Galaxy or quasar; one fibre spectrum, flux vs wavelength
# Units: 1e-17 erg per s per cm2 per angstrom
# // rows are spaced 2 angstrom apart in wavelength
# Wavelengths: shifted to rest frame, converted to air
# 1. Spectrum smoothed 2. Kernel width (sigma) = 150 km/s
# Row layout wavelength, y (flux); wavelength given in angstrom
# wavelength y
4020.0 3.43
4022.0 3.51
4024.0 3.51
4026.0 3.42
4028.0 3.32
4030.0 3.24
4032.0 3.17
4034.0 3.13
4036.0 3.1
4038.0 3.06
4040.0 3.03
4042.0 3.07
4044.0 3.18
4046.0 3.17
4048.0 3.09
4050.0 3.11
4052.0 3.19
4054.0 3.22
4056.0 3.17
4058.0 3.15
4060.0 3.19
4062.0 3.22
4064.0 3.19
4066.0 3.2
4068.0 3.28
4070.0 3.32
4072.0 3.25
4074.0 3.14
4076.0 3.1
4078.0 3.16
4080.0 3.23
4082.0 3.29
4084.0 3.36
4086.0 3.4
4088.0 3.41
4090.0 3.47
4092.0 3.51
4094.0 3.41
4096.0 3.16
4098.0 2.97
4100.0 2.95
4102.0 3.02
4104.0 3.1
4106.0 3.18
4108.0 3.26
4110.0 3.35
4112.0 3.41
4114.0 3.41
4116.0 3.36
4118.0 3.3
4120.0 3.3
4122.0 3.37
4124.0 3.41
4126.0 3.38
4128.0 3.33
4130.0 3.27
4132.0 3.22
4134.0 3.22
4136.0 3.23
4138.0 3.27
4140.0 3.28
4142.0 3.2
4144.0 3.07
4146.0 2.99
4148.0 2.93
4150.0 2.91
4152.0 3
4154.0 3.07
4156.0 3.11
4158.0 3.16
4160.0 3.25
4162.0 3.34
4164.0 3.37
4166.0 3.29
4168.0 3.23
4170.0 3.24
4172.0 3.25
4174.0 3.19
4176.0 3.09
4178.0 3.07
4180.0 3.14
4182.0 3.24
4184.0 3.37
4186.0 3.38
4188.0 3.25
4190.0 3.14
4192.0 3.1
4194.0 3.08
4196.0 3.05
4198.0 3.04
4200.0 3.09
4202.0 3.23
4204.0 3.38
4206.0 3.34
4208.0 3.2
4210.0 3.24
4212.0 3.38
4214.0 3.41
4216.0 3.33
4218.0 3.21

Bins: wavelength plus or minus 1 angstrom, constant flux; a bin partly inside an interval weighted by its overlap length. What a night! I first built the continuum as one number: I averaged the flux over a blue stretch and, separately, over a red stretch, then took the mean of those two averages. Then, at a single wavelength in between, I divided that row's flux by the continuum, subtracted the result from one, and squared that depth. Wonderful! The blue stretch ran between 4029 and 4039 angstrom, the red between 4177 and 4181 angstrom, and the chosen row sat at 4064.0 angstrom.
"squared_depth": 0.0005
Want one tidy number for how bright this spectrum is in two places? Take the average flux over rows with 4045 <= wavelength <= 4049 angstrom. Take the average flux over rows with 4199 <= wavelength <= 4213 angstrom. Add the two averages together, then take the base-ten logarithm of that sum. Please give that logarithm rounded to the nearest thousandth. 0.806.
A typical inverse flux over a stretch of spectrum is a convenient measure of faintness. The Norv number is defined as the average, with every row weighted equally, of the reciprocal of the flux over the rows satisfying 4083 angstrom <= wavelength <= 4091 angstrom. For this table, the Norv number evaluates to 0.293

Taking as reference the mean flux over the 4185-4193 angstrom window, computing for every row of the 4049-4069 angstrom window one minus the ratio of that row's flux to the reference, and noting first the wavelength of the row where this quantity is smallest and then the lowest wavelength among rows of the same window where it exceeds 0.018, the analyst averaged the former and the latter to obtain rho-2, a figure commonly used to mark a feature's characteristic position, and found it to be 4059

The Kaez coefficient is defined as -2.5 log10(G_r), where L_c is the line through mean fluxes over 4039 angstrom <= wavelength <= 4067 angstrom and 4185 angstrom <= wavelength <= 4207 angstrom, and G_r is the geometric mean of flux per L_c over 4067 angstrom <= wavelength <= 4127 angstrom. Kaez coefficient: -0.036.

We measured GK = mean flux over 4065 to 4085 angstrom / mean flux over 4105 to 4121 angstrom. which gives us 0.97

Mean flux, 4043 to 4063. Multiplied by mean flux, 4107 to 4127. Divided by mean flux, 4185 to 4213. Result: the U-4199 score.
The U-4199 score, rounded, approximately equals 3.32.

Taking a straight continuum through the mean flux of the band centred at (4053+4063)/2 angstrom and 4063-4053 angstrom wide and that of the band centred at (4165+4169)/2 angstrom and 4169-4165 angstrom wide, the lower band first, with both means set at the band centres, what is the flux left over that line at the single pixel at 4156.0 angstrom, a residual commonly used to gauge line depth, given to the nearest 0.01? -0.14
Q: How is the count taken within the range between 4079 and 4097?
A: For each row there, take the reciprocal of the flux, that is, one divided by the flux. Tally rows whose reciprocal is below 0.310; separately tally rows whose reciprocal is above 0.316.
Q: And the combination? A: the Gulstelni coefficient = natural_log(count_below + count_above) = 2.20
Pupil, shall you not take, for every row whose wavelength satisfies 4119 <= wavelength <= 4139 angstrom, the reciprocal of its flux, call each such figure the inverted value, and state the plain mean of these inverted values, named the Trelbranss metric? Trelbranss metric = 0.303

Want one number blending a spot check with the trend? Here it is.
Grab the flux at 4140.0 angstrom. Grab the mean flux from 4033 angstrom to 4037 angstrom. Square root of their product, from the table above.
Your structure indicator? 3.20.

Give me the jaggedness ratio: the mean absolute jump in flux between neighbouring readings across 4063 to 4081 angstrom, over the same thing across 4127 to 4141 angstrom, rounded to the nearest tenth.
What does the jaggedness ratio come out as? 2.1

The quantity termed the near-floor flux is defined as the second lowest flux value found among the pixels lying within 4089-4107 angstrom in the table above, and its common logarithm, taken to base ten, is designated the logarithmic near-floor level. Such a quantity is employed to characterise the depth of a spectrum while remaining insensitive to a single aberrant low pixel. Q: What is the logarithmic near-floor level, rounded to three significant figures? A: 0.473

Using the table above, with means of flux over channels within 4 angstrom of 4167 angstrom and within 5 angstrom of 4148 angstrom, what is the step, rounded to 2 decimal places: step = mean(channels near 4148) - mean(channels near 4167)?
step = -0.30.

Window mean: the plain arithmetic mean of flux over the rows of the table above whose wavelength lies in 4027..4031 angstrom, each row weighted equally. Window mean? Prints 3.28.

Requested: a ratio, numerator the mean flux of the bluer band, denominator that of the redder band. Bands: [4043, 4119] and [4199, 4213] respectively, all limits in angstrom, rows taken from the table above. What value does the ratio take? 0.99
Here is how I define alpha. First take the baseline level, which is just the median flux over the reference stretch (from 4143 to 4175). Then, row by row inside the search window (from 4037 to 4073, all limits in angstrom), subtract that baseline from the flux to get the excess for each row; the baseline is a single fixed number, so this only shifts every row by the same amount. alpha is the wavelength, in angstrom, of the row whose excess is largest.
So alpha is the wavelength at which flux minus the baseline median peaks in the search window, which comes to 4070.0 angstrom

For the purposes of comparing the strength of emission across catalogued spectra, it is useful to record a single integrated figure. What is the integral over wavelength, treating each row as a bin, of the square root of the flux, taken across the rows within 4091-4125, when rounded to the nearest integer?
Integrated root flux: 61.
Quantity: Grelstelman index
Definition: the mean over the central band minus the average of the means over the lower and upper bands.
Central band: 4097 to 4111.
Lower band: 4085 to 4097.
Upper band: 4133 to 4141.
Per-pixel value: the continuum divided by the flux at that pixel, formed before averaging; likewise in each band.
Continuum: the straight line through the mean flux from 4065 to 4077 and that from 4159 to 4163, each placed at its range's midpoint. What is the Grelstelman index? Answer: 0.06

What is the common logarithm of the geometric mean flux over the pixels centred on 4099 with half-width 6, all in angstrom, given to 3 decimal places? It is 0.491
